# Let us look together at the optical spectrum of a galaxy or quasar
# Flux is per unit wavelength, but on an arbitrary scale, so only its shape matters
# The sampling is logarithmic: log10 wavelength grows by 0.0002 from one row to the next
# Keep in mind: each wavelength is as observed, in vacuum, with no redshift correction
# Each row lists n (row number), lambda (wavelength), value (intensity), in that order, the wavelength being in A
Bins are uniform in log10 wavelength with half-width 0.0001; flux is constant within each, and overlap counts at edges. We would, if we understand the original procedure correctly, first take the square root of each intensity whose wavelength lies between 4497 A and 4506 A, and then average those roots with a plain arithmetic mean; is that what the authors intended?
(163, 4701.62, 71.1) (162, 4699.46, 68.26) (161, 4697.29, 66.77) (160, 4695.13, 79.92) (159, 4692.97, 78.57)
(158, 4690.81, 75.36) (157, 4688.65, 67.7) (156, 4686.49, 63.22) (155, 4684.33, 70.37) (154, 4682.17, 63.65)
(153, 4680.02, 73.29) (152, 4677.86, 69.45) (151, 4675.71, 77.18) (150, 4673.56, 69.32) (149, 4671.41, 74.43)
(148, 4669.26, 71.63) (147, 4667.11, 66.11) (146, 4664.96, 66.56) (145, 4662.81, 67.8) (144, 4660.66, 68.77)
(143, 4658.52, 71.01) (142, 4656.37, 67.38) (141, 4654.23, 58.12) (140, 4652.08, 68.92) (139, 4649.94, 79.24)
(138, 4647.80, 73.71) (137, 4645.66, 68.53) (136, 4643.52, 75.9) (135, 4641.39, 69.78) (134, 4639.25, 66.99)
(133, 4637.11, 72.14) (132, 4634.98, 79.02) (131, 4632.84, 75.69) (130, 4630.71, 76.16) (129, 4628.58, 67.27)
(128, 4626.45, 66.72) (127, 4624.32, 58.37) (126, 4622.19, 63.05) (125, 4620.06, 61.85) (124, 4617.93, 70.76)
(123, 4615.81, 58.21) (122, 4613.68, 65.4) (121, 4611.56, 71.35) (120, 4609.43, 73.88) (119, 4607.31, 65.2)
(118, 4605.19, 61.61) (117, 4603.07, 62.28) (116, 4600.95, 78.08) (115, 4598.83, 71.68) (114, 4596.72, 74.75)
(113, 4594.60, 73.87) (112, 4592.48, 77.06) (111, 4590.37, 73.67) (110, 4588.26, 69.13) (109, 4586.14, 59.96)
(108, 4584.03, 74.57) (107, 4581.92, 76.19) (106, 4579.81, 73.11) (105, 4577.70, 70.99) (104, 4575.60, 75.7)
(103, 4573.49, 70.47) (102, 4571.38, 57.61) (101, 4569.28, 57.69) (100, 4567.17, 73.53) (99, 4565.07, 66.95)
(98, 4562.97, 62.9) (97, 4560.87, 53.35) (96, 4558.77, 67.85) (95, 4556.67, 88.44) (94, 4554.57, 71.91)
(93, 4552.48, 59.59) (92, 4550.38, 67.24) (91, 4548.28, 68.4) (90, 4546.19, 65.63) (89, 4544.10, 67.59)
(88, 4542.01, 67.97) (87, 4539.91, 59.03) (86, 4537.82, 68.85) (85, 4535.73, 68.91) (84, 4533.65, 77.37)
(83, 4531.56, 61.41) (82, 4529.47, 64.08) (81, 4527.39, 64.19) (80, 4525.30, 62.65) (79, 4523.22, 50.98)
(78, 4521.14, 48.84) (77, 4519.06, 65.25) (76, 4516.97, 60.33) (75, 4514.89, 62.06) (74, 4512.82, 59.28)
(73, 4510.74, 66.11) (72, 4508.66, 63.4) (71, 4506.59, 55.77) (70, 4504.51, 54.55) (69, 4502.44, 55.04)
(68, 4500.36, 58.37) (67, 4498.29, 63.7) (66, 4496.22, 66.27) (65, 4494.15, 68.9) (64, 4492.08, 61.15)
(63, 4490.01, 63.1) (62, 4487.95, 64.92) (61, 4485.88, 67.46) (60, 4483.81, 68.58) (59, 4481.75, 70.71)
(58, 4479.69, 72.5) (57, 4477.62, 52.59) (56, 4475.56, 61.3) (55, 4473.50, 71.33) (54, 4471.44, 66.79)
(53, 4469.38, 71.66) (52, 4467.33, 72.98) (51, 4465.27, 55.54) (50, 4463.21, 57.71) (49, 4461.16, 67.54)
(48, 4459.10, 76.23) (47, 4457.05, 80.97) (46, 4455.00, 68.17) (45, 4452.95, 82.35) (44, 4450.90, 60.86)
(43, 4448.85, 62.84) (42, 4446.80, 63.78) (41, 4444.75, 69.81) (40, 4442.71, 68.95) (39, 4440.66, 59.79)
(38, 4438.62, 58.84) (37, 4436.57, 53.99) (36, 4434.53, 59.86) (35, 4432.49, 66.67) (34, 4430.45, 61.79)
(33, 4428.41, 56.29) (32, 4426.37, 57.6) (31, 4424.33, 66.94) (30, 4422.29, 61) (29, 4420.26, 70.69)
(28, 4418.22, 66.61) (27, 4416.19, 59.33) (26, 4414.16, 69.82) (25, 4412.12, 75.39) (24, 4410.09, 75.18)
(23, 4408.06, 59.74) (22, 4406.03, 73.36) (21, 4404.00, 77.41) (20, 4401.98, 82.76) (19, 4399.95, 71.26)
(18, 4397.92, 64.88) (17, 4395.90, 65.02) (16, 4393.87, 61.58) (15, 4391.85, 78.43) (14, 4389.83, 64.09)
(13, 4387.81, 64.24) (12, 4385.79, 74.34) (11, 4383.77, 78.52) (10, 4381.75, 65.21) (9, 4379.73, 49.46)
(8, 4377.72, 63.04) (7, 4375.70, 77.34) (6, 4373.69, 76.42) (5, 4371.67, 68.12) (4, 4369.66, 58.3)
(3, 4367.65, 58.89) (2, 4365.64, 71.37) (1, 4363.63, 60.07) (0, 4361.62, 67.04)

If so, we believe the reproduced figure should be 7.61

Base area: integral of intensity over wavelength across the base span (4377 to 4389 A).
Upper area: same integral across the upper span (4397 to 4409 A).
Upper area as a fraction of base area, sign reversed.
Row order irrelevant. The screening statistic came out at -1.09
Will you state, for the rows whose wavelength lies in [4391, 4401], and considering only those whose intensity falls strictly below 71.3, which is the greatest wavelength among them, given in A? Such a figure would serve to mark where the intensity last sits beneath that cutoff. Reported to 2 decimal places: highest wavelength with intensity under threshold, 4399.95 A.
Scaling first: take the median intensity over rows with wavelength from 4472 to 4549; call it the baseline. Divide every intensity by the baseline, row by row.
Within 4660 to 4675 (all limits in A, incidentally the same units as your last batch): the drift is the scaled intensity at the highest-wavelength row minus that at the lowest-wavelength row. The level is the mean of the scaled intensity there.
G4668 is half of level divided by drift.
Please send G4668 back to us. 63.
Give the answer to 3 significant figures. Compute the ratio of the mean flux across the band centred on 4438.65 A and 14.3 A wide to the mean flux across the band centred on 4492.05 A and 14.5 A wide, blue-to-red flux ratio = 0.961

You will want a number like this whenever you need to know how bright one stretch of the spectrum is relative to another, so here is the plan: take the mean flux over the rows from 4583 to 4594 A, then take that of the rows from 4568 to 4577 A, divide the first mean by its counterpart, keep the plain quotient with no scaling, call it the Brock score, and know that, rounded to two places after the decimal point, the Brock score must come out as 1.08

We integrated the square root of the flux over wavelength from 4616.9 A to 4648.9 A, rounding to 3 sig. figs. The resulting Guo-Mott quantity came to 267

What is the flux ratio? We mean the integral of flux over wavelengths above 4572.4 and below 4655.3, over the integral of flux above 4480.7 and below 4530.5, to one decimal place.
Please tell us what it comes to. 1.9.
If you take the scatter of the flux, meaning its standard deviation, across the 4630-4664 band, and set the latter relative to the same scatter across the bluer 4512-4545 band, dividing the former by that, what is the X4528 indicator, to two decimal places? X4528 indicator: 0.78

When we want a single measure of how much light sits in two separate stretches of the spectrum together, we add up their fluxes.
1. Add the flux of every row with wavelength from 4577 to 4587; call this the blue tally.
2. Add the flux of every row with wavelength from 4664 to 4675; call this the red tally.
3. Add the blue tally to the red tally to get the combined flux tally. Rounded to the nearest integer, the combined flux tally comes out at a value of 703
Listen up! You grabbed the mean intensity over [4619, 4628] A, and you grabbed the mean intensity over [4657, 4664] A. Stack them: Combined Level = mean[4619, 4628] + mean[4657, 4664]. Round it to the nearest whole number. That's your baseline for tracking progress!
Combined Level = 132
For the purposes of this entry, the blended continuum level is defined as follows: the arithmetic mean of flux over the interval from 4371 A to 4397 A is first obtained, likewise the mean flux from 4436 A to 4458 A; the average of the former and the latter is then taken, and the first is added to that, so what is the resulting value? 135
